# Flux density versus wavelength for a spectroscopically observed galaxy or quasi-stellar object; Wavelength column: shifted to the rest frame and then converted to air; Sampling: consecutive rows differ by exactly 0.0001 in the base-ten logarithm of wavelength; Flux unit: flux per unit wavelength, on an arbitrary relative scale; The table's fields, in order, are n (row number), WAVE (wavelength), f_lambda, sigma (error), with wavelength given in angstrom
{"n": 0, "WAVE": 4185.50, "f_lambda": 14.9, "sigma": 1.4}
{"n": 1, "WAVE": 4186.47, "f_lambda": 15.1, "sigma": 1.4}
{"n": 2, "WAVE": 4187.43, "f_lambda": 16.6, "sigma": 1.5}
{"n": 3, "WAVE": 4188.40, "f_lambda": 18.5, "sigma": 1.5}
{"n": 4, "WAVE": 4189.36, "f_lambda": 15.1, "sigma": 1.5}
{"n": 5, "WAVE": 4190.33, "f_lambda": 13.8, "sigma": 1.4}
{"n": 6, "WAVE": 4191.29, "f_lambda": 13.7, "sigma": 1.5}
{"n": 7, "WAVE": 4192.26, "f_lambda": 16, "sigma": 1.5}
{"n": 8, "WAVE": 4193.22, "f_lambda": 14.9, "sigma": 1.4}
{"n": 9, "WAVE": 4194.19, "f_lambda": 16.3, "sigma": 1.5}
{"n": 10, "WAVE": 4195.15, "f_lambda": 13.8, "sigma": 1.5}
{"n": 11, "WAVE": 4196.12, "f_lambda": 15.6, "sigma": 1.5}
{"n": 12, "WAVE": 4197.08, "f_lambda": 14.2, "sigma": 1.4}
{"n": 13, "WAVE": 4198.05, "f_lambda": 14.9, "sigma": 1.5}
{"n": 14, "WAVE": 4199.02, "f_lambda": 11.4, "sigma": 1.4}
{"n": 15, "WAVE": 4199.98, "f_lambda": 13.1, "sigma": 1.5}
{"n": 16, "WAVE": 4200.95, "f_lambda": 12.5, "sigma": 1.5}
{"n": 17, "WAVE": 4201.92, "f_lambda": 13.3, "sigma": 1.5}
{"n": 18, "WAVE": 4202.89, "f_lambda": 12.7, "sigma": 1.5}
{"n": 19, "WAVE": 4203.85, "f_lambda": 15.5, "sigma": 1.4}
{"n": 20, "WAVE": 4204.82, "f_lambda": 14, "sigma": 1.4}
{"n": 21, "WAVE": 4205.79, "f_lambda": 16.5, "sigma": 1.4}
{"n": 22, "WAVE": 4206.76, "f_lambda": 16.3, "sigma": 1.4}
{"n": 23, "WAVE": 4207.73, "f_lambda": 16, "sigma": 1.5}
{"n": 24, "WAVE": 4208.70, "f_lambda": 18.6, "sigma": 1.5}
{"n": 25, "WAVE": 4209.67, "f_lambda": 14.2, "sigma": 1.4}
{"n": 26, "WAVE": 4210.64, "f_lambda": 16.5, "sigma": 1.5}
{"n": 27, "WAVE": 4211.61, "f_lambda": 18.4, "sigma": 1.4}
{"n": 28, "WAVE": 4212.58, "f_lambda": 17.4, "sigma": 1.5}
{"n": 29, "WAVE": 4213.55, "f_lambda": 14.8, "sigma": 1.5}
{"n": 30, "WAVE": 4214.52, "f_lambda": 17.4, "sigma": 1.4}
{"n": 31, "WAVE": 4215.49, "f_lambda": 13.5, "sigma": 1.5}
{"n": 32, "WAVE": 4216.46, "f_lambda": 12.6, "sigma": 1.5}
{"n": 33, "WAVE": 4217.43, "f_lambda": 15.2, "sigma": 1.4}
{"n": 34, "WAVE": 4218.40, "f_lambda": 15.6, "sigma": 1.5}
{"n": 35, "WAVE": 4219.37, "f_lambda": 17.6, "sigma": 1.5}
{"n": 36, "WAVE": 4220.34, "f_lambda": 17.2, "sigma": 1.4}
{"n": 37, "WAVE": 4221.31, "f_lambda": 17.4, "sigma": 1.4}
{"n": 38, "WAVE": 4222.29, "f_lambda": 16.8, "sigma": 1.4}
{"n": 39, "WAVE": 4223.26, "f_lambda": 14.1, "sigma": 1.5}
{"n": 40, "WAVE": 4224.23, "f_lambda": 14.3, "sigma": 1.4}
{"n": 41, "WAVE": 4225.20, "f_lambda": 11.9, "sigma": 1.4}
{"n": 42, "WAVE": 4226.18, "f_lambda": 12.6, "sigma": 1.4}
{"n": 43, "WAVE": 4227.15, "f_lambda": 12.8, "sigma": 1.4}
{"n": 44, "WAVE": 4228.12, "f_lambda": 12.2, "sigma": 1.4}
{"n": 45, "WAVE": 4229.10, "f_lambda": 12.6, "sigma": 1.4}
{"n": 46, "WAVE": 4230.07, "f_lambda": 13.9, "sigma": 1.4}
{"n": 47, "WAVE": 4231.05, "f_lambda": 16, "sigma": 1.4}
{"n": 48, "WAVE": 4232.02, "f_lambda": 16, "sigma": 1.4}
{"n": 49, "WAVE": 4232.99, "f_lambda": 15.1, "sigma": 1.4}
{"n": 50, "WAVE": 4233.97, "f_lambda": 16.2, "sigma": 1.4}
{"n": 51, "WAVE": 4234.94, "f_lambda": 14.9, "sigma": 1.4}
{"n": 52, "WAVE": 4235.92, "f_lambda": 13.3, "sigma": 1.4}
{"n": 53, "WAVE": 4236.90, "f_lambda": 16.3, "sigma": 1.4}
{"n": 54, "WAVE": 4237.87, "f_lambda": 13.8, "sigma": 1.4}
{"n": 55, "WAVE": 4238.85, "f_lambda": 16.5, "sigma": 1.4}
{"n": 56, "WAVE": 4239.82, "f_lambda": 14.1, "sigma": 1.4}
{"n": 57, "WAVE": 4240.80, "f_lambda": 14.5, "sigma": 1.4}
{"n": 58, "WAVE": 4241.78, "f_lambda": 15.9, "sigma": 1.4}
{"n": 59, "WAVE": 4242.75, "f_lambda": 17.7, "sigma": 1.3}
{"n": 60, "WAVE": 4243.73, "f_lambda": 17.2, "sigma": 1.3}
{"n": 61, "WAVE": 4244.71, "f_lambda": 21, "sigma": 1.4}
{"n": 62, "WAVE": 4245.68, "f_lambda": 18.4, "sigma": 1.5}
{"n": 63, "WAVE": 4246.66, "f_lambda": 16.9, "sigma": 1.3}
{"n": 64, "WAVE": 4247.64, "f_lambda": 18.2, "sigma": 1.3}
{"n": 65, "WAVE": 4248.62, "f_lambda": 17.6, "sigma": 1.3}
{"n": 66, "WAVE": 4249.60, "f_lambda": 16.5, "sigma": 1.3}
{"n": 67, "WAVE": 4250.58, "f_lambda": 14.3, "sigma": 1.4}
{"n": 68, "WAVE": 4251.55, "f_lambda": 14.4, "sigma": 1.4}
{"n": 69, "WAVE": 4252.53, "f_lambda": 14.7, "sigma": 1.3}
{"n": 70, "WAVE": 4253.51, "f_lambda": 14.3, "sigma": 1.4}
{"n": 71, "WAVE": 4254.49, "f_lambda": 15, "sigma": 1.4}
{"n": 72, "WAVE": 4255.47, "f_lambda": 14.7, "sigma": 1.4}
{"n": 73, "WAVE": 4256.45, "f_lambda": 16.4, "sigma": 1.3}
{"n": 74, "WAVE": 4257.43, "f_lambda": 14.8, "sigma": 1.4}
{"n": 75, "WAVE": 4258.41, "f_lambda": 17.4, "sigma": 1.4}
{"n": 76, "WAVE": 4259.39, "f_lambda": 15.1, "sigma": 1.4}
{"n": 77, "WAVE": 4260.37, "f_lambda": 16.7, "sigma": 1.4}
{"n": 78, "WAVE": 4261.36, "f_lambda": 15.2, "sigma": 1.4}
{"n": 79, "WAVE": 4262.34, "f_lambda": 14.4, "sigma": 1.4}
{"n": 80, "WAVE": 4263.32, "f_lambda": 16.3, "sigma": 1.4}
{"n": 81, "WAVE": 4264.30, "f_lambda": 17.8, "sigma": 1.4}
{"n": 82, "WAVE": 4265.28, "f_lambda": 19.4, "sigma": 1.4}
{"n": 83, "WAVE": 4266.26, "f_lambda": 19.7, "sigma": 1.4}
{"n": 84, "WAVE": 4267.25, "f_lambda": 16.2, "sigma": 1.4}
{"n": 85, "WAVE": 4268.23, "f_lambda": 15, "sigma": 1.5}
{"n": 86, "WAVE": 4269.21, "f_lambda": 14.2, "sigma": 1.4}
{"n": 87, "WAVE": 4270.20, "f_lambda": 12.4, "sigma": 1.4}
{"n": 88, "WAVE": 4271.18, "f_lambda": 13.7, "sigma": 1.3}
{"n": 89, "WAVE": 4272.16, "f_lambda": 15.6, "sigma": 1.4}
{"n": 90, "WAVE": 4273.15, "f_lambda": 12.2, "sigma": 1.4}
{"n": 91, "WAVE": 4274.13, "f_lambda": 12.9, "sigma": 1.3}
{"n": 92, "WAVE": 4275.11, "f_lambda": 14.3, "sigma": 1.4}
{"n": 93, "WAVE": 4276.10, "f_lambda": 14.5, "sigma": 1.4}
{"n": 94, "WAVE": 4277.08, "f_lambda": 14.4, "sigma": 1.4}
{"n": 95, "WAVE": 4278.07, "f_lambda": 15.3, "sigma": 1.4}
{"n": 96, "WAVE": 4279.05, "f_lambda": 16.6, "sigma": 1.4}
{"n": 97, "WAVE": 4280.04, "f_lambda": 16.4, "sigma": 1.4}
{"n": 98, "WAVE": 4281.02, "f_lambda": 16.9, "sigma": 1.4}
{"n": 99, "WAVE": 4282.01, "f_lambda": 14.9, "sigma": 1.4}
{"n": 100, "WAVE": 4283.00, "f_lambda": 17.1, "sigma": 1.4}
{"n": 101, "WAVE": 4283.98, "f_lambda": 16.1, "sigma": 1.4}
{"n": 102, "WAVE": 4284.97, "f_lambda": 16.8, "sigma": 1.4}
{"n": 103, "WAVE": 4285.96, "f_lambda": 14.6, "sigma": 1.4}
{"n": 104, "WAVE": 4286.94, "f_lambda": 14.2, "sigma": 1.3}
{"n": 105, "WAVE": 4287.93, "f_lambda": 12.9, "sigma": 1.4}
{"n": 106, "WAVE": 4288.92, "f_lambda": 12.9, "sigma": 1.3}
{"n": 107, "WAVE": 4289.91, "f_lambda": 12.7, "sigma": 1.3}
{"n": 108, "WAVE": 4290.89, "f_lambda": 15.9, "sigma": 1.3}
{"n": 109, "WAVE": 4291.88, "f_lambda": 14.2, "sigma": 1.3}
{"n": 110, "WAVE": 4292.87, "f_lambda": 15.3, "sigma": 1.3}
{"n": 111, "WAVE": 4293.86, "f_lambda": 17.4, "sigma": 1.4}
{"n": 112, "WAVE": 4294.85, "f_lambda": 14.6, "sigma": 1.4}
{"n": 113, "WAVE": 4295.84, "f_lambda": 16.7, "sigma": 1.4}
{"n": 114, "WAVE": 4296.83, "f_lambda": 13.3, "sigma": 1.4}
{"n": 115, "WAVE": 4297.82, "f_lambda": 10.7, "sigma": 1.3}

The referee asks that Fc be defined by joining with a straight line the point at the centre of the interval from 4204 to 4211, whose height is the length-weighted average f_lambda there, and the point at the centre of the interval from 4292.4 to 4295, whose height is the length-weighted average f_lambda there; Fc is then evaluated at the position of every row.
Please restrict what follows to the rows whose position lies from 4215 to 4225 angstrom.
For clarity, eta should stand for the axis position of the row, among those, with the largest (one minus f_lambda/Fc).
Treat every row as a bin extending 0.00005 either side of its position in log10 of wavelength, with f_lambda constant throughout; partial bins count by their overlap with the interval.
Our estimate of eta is 4216.46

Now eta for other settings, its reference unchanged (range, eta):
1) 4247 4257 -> 4250.58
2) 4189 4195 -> 4191.29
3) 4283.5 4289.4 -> 4287.93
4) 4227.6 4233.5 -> 4228.12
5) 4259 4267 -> 4262.34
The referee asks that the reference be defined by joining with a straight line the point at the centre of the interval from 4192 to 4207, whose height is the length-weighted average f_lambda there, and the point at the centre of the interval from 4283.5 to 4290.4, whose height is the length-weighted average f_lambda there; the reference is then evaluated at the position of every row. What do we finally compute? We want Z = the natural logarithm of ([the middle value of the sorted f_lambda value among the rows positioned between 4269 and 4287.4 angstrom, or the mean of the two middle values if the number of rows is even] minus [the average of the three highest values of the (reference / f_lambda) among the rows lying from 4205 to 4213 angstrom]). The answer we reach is 2.62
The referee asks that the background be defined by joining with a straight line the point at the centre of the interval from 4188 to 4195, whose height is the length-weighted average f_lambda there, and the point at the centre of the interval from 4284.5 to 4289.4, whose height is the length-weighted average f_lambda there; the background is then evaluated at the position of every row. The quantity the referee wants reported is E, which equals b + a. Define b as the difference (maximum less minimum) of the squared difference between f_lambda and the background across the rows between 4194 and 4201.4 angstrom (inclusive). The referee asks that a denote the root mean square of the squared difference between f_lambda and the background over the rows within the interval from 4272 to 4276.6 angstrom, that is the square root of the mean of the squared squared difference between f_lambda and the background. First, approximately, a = 2.5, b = 15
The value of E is 18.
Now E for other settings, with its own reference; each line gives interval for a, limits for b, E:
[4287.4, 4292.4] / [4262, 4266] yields 26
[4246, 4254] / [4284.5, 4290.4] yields 12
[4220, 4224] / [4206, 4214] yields 16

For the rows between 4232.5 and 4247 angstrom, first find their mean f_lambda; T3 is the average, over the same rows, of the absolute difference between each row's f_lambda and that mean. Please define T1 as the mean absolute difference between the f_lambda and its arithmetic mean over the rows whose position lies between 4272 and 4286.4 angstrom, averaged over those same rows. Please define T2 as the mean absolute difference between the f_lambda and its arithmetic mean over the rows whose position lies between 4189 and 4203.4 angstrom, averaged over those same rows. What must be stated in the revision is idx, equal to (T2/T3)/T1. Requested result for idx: 0.6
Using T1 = 1.2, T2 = 1.12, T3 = 1.50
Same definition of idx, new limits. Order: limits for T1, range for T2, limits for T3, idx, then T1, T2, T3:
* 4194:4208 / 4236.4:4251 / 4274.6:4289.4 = 0.9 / 1.4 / 1.45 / 1.18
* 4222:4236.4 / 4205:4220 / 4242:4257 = 0.7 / 1.3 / 1.38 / 1.55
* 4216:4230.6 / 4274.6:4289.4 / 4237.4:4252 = 0.4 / 1.7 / 1.18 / 1.57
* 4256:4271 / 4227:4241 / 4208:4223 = 0.5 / 1.5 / 1.22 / 1.52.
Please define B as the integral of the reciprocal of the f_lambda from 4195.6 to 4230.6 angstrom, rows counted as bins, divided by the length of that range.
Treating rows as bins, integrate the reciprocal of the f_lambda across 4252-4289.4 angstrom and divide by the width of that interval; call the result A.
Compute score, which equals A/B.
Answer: 0.96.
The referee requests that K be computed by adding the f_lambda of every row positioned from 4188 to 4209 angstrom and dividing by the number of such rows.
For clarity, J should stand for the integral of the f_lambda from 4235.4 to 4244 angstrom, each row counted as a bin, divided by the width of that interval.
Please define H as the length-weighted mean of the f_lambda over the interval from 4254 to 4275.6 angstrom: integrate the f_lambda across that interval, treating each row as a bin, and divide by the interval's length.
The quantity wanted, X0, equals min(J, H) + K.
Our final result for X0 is 30.3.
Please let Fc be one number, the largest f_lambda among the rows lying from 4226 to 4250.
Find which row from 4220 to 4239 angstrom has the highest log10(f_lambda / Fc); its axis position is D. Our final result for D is 4221.31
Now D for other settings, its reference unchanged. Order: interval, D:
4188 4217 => 4208.70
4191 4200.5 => 4194.19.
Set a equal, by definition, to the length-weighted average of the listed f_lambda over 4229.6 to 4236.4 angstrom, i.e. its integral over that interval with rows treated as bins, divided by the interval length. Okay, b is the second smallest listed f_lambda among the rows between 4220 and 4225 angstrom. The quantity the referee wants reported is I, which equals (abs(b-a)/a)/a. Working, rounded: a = 15.1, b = 14.3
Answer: 0.0033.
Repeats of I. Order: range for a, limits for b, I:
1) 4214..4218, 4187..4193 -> 0.0042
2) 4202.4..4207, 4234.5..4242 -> 0.0051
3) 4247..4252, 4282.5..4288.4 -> 0.0077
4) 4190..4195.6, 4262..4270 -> 0.0018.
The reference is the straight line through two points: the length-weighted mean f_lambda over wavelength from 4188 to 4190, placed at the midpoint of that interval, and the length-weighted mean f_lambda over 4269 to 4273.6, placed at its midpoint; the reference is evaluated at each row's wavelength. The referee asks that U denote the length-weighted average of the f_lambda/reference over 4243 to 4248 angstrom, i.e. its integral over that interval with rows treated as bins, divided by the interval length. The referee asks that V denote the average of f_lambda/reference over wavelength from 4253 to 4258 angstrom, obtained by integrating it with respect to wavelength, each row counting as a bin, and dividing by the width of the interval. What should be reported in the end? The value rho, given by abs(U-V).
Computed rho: 0.20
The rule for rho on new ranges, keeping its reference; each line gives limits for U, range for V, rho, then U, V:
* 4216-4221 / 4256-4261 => 0.12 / 1.02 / 1.14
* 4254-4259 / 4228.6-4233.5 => 0.13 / 1.11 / 0.98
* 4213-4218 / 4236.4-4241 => 0.07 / 0.95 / 1.02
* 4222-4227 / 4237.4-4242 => 0.11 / 0.90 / 1.01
